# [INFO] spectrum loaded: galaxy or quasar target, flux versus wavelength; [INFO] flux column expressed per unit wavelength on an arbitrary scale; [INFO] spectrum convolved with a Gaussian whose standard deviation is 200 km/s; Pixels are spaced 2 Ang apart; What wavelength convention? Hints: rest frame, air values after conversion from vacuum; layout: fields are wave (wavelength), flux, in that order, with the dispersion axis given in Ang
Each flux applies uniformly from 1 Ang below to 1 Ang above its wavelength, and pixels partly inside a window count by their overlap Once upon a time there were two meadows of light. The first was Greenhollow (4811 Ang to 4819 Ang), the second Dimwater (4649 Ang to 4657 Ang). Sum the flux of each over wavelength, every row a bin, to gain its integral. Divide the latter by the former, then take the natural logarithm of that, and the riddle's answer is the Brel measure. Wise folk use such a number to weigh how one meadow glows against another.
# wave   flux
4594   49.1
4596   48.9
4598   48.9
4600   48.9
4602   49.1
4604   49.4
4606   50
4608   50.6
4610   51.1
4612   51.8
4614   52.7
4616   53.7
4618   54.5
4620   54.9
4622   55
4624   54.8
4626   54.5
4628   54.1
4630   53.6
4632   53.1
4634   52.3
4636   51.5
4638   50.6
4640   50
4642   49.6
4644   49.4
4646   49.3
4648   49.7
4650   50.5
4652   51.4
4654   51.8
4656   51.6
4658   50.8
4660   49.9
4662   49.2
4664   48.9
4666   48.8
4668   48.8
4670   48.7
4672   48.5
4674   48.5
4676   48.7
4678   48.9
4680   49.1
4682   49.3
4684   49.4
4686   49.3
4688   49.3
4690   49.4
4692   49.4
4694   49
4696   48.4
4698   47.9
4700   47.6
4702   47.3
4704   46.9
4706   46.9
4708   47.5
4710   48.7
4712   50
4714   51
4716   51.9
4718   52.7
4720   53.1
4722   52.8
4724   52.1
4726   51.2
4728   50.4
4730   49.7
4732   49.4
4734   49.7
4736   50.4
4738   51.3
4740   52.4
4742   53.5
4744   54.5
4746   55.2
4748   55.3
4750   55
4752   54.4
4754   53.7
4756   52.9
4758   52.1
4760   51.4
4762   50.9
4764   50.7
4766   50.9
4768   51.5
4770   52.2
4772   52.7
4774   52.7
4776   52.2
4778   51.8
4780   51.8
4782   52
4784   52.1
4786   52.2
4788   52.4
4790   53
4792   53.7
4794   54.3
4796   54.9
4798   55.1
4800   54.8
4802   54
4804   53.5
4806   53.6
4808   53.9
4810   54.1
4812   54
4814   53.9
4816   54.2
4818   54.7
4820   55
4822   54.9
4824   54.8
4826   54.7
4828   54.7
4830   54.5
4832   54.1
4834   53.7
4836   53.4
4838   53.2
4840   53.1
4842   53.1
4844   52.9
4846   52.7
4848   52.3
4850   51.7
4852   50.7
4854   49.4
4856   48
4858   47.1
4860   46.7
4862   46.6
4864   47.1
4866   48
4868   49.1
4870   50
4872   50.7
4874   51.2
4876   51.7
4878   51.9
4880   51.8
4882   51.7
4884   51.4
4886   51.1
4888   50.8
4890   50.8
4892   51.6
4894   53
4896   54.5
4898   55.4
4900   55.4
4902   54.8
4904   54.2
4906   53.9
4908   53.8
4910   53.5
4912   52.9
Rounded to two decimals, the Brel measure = -0.05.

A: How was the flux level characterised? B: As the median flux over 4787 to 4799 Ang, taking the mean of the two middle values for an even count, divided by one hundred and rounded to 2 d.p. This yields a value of 0.54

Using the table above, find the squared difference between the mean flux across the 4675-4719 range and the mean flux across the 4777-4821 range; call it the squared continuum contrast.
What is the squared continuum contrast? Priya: 21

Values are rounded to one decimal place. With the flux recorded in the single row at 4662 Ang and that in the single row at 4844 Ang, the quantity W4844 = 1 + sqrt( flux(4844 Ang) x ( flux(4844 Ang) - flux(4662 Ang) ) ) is 15.0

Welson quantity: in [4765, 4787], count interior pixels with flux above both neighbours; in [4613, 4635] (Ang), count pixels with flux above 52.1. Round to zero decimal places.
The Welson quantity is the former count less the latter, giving -11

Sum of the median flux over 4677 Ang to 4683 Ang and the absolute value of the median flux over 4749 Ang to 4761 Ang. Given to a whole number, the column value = 102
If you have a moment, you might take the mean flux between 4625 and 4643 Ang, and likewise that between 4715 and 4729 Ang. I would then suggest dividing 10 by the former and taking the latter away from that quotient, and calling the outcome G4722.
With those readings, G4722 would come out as -51.8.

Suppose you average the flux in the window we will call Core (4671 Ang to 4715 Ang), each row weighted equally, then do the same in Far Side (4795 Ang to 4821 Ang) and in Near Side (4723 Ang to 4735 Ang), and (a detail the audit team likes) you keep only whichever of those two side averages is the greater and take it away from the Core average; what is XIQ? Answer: -5.6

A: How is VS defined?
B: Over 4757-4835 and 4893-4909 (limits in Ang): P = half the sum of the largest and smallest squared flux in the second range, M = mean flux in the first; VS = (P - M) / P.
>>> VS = 0.982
